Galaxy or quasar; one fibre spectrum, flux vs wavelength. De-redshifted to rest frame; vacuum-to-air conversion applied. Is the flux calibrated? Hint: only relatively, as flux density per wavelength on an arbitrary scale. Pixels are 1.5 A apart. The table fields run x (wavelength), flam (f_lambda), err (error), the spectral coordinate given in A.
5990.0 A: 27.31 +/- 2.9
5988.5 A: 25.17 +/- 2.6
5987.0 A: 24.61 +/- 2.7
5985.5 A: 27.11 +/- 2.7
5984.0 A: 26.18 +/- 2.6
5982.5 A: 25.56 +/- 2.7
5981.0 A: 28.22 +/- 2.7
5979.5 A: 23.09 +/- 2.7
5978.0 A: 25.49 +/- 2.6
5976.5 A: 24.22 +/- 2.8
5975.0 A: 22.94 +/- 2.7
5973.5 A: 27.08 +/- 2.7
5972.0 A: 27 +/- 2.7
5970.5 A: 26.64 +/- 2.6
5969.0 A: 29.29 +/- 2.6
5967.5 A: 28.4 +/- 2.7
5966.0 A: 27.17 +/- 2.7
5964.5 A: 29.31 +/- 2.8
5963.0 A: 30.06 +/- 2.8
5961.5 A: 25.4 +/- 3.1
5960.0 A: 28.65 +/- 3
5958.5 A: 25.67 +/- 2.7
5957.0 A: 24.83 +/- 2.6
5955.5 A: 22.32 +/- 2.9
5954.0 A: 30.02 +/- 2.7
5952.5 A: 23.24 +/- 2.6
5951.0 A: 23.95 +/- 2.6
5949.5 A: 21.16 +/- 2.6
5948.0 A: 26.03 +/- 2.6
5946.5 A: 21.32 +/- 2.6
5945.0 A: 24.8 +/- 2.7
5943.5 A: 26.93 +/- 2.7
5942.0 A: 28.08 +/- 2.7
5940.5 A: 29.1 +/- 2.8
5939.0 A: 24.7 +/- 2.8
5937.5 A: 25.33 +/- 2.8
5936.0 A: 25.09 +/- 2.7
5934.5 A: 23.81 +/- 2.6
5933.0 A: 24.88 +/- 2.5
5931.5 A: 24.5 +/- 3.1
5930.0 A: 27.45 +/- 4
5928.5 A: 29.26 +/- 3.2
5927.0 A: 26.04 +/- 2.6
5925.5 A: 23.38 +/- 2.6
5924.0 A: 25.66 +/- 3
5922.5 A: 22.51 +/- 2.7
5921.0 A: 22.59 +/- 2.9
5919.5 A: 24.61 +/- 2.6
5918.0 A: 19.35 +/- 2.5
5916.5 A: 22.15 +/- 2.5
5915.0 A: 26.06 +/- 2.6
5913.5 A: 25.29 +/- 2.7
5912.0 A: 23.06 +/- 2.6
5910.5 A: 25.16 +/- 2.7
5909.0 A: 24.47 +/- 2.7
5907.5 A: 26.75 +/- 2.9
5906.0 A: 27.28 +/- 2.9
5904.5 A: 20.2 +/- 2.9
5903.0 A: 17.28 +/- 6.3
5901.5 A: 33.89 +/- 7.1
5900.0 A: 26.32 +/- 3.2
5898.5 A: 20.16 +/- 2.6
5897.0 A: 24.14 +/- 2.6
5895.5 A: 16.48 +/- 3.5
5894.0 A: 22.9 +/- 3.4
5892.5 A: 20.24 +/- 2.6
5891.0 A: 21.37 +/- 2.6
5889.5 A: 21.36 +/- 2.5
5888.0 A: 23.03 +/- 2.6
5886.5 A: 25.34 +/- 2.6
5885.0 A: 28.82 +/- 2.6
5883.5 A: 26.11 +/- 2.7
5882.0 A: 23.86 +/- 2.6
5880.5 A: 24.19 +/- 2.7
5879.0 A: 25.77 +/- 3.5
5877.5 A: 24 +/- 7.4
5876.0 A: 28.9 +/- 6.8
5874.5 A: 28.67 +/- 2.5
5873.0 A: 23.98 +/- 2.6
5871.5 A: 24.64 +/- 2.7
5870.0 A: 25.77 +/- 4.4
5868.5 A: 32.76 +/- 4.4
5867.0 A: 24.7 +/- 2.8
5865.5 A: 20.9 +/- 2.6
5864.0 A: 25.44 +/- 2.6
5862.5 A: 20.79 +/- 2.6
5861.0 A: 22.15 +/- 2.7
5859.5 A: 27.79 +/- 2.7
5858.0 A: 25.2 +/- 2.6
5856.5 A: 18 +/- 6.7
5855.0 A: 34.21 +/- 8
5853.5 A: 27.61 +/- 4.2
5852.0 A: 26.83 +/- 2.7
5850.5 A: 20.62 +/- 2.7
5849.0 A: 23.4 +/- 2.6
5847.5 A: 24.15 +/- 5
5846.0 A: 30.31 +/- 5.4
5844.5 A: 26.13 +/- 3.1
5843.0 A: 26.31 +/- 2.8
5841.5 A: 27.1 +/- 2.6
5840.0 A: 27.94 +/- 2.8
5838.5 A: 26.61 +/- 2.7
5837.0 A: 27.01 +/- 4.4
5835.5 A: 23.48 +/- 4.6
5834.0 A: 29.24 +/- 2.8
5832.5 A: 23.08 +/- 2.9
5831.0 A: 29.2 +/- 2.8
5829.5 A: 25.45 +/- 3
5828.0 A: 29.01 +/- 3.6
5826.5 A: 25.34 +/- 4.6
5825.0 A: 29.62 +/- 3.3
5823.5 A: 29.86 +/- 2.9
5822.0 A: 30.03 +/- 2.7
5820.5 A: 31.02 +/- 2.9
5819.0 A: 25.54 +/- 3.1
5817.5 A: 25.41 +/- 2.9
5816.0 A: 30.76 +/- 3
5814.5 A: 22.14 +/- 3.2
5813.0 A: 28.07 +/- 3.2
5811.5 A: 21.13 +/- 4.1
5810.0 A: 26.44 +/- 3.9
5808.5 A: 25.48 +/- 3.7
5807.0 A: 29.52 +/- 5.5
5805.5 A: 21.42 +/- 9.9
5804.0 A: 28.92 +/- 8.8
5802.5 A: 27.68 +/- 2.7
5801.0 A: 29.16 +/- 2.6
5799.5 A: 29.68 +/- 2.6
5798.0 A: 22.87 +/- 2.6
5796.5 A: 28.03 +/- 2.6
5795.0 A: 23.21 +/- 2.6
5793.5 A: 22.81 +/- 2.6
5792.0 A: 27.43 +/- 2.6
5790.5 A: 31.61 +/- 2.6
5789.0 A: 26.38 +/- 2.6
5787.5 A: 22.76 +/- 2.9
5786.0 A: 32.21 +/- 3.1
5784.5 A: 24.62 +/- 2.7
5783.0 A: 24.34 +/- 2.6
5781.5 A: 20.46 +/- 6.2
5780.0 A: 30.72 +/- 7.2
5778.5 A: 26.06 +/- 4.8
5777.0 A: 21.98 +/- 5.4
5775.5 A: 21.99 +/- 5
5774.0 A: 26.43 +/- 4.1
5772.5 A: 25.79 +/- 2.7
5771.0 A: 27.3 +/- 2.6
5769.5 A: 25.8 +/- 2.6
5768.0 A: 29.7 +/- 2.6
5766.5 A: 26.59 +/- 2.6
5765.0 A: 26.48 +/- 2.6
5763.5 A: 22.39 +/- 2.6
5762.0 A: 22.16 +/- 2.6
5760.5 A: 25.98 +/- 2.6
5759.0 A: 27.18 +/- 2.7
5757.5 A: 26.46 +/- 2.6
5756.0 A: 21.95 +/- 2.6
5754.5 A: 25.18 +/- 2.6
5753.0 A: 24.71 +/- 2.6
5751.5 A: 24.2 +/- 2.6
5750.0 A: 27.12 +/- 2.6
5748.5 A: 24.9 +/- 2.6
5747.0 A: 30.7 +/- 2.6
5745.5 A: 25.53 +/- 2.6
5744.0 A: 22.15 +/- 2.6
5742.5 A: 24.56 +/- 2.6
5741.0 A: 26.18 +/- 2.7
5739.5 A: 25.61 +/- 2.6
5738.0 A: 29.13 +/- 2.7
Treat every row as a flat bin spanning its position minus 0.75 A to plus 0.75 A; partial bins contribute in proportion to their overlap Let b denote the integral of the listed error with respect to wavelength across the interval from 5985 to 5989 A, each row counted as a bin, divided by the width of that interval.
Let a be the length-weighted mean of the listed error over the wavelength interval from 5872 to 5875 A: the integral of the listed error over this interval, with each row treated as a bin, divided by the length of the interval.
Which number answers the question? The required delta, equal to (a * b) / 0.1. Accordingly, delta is 68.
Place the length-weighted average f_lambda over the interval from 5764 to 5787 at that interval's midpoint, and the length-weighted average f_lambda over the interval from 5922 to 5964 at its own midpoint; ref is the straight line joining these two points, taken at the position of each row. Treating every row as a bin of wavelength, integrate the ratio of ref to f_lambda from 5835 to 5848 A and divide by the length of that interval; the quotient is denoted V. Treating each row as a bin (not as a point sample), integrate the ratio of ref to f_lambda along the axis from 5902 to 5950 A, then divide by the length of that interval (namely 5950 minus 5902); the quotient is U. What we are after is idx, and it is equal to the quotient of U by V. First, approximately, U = 1.06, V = 0.97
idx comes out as 1.09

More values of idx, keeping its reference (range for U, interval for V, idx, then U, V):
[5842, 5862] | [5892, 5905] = 0.87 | 1.03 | 1.19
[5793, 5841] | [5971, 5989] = 0.98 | 0.98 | 1.00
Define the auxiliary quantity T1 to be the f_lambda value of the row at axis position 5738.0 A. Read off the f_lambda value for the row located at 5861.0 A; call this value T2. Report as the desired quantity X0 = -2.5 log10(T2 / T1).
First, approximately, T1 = 29.13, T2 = 22.15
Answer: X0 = 0.30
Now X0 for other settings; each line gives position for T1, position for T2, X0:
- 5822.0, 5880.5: 0.23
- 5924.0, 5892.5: 0.26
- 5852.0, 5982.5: 0.05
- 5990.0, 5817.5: 0.08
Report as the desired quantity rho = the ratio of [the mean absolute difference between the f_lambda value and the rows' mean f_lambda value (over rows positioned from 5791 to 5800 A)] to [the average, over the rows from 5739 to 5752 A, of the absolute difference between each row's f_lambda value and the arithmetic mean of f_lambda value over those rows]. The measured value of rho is 1.7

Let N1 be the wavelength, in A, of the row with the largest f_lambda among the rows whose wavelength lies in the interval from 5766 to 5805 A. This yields 5786.0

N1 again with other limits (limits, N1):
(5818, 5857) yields 5855.0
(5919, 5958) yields 5954.0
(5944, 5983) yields 5963.0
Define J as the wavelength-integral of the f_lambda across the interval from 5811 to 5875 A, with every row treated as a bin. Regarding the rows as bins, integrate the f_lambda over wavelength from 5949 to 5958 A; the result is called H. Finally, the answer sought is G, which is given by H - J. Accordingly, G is -1459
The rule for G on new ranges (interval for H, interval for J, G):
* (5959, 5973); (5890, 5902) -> 116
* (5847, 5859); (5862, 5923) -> -1175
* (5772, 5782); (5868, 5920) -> -1019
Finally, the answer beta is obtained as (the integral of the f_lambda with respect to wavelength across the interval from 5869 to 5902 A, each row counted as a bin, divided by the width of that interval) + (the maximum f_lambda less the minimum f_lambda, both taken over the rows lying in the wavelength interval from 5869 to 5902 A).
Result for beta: 42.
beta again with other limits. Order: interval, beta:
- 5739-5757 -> 34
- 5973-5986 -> 31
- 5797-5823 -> 37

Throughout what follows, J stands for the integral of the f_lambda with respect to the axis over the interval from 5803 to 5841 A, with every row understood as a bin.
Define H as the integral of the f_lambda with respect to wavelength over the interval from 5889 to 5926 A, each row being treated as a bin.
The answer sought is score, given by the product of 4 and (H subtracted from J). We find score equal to 634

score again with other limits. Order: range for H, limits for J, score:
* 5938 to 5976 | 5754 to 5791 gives -176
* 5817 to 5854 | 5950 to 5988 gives 16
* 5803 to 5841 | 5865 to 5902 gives -430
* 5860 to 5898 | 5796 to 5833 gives 312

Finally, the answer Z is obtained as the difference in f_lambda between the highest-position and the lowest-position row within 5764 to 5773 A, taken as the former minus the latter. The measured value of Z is -0.7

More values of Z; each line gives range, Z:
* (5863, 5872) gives -0.8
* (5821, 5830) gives -4.6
